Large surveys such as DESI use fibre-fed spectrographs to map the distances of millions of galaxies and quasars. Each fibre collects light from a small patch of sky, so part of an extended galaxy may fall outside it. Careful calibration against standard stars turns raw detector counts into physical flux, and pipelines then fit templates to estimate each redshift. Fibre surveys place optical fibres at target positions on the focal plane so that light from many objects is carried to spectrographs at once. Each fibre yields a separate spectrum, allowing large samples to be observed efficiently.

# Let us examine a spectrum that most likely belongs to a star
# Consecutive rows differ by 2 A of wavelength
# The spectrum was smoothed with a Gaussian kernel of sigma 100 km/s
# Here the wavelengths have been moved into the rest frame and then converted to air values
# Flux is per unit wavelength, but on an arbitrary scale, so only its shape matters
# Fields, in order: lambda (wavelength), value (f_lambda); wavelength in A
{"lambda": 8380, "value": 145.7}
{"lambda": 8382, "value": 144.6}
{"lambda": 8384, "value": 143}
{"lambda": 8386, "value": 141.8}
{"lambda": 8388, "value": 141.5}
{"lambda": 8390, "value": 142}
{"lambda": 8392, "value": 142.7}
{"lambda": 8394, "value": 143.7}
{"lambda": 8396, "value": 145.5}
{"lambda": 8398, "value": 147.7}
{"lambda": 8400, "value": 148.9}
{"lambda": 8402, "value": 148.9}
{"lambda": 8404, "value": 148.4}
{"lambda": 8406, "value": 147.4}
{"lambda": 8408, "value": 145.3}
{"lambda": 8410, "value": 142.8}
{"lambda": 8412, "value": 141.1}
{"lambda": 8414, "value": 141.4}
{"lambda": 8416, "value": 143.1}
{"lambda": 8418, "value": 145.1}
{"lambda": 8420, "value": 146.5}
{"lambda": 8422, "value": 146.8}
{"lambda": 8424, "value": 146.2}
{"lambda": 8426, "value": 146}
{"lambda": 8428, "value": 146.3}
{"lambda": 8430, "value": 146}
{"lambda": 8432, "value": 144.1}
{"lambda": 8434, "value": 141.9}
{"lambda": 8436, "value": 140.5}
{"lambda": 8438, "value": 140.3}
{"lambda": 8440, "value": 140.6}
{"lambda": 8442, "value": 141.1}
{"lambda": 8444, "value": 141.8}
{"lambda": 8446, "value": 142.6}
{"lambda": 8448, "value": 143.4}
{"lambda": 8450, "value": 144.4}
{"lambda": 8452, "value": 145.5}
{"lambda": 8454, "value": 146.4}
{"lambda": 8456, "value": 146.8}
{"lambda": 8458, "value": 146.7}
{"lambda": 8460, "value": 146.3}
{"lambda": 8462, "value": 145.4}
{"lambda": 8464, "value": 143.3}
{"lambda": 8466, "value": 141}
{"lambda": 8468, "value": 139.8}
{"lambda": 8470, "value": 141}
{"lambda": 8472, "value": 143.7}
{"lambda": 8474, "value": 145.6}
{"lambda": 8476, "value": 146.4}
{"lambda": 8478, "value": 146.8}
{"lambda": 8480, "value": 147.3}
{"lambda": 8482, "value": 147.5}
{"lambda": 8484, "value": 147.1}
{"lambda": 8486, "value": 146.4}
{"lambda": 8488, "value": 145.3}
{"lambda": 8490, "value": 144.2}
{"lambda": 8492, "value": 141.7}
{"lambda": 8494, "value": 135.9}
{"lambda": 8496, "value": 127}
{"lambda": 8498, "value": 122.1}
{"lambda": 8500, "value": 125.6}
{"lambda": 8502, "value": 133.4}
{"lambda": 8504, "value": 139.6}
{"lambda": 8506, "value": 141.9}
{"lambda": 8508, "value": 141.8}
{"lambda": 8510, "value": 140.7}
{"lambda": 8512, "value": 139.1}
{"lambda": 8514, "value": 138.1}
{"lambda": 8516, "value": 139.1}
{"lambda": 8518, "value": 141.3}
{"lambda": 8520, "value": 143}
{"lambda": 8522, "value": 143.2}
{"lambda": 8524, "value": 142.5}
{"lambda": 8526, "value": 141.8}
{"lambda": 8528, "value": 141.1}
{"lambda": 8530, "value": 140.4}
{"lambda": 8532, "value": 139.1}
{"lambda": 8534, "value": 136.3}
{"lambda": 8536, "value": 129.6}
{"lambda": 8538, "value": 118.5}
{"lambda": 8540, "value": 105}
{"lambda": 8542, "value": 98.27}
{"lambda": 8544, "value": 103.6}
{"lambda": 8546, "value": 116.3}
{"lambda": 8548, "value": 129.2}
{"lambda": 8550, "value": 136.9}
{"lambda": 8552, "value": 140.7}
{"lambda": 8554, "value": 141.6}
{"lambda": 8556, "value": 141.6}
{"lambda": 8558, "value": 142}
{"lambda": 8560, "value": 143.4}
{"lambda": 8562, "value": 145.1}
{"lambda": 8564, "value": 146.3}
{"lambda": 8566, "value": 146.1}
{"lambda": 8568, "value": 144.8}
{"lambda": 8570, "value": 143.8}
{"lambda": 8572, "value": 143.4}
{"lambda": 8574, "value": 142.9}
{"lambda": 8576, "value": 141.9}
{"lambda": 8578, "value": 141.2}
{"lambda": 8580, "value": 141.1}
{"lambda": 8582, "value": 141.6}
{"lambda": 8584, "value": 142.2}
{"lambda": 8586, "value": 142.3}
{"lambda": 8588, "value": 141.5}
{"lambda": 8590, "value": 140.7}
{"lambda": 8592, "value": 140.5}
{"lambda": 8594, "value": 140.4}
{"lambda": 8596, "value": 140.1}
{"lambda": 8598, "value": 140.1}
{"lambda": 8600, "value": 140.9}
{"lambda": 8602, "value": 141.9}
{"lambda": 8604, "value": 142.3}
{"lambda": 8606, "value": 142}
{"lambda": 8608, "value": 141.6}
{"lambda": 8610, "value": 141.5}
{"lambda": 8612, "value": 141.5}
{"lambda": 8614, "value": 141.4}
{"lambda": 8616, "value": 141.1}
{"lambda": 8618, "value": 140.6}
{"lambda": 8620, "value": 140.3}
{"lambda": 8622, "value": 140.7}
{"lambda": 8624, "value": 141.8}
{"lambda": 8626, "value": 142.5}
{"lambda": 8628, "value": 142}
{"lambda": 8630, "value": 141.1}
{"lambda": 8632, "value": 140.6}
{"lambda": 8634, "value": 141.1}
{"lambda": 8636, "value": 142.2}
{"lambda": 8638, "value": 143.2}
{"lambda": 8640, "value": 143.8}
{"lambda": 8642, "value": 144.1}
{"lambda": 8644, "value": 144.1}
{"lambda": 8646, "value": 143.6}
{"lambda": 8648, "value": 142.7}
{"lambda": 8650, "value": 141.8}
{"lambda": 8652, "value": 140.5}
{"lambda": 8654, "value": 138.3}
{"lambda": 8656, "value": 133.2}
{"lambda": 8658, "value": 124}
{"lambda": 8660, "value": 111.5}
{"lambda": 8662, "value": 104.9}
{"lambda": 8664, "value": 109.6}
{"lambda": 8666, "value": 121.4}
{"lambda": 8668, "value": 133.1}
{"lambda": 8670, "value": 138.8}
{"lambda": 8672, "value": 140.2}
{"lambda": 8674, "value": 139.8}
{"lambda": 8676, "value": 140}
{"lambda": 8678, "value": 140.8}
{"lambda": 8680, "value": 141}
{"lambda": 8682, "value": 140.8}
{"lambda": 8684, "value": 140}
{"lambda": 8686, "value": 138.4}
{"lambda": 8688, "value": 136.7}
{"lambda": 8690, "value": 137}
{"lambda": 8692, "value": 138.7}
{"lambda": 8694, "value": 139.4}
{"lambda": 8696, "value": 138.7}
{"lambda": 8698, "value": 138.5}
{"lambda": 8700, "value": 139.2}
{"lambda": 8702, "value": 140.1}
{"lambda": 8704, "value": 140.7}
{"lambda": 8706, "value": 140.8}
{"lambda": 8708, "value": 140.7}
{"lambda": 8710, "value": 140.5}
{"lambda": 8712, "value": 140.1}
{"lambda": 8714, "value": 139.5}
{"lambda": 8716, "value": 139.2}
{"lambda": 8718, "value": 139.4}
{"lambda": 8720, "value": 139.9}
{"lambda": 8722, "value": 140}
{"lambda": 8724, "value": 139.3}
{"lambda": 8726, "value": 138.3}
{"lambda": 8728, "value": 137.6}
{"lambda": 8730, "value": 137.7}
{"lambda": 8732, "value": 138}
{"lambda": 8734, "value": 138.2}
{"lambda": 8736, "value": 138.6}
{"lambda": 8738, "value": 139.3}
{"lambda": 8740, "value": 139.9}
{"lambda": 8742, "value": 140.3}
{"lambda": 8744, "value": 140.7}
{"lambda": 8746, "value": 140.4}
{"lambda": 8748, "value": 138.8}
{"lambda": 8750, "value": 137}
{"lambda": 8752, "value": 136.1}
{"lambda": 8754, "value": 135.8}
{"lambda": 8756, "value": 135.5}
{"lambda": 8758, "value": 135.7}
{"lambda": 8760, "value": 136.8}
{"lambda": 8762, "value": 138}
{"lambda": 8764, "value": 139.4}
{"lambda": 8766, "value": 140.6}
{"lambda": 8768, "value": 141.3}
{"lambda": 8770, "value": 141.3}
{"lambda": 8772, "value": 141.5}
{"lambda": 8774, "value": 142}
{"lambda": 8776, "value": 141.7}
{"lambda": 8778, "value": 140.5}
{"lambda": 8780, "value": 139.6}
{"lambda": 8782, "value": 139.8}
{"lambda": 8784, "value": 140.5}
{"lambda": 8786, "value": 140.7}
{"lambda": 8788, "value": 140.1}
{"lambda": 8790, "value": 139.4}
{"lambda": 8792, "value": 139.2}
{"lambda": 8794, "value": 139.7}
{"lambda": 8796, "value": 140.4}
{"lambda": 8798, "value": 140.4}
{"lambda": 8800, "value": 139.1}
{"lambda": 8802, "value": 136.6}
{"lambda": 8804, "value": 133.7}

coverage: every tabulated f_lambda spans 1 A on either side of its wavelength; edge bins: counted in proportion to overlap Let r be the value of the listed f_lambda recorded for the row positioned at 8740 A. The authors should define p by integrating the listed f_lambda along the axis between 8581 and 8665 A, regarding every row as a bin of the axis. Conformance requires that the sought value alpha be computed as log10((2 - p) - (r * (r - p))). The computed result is 6.2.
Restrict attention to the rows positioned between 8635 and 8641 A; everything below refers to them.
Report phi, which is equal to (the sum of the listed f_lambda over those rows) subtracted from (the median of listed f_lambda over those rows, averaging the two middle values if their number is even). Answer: -286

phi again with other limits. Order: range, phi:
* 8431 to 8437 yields -285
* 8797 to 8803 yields -277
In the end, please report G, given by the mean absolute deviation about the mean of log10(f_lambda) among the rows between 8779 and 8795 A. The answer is 0.001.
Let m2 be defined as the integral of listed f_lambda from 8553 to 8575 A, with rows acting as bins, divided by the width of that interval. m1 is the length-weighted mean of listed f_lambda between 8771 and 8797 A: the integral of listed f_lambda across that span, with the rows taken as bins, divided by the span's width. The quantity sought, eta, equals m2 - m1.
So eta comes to 3.3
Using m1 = 140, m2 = 144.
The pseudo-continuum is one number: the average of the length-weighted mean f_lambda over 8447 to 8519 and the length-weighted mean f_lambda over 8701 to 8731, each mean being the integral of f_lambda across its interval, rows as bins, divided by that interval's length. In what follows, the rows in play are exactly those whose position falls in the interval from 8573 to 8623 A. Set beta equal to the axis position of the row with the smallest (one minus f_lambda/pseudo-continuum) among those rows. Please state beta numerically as 8574 A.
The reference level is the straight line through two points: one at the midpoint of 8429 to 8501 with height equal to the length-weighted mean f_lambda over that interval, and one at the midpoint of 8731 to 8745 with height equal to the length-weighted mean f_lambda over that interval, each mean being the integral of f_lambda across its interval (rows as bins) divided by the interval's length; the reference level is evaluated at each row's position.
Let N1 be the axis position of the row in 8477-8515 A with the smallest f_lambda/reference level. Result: 8498 A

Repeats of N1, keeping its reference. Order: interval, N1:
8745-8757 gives 8756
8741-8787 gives 8756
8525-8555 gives 8542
